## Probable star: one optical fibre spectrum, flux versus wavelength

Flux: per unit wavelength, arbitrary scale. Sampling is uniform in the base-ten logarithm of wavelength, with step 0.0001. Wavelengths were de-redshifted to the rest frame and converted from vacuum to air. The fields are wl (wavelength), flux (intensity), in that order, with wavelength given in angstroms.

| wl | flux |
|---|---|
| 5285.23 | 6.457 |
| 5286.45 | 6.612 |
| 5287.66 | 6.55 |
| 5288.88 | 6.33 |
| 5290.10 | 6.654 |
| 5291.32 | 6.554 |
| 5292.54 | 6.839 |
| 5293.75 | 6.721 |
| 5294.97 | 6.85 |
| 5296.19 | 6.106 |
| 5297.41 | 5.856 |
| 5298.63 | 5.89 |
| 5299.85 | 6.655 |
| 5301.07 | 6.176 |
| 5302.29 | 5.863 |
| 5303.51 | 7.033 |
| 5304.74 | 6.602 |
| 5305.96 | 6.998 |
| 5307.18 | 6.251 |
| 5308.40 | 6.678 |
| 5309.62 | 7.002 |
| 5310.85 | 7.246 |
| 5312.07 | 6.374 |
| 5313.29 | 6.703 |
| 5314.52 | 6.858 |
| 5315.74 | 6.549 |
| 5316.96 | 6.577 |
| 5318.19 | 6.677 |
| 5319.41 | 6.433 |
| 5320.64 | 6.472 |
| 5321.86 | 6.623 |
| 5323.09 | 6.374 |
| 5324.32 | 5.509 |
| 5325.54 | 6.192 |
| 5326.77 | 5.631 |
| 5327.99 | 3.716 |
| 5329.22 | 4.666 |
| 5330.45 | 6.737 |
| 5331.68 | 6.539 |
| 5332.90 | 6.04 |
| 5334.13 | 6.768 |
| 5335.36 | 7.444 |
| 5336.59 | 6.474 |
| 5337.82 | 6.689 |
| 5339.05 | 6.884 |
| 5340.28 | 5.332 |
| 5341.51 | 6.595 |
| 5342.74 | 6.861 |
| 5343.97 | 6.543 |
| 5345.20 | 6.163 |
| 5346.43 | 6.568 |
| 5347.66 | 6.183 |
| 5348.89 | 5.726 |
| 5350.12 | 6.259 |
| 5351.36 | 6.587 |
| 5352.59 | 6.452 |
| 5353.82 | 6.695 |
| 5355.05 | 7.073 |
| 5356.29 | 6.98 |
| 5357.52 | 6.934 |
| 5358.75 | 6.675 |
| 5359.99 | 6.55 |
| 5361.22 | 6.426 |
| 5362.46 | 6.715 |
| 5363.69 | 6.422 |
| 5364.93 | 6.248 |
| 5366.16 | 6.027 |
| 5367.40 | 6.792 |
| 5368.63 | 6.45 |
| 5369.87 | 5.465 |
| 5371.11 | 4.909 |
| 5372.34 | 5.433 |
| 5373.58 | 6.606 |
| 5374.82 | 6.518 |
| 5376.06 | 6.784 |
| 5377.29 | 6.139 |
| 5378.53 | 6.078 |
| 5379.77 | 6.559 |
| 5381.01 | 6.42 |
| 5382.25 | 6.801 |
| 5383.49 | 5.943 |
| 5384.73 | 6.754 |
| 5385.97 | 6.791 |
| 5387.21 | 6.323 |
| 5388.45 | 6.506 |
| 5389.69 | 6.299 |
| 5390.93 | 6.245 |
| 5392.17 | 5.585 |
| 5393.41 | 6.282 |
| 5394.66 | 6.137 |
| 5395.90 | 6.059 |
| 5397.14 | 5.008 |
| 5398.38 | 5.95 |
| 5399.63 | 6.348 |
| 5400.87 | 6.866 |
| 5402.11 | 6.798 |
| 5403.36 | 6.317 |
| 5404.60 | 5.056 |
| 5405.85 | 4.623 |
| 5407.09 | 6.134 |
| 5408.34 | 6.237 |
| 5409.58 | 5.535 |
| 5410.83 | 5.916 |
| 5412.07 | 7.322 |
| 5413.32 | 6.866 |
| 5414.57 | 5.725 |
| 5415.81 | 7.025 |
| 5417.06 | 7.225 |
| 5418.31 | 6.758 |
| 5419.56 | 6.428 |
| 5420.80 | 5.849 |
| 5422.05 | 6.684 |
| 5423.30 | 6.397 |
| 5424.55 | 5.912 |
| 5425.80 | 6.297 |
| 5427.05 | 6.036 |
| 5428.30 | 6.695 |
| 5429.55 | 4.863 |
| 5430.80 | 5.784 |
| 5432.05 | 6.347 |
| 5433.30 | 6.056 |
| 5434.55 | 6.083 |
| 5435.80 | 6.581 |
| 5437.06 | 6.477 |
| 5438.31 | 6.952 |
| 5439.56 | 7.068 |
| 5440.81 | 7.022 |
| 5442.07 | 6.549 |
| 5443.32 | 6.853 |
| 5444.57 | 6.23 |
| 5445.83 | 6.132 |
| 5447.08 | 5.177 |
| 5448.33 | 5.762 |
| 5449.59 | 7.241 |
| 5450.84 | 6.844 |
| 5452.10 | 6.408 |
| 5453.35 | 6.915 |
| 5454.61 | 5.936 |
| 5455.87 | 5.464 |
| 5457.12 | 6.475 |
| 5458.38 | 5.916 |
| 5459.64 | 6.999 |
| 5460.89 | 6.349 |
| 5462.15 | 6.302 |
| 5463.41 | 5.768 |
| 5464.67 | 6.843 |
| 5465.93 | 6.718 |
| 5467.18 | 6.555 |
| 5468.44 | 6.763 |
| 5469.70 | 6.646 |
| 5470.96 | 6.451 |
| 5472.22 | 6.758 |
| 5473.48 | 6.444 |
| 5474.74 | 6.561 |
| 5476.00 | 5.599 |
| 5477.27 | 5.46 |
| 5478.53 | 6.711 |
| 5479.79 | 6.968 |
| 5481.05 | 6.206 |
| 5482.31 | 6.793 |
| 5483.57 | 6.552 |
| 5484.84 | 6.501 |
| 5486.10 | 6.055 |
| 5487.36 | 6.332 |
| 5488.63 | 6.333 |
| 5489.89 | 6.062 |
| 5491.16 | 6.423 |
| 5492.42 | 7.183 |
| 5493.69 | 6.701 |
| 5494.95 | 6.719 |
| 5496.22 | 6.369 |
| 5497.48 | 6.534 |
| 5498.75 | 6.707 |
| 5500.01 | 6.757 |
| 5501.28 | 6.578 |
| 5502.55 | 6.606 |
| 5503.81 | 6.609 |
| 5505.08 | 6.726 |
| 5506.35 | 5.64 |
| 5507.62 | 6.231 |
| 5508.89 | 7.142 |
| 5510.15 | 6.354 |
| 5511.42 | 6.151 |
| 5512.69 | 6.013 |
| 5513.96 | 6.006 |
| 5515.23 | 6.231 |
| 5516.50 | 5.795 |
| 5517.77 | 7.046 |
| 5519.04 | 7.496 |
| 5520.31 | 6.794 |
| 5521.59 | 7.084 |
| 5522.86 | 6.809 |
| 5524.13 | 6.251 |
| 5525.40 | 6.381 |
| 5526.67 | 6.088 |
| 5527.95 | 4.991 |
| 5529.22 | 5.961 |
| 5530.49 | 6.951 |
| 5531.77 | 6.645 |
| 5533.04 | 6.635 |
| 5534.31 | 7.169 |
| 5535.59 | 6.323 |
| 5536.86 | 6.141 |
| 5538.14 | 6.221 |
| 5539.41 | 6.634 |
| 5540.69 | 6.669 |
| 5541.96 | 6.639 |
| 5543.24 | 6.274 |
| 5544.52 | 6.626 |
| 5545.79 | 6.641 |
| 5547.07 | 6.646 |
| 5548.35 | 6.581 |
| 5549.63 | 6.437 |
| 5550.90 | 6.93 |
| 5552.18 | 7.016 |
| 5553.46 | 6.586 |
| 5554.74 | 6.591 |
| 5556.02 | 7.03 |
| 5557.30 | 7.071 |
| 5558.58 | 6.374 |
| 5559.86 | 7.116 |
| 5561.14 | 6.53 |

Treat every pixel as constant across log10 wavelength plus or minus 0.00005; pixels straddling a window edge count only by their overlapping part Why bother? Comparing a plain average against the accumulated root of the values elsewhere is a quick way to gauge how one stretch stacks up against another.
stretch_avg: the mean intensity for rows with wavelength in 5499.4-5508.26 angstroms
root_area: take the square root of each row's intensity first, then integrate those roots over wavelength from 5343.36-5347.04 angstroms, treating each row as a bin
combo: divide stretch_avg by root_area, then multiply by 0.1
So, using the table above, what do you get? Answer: 0.069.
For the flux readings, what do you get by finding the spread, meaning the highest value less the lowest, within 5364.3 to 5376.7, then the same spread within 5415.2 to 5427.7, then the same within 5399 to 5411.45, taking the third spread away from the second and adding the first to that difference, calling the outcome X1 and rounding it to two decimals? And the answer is 1.02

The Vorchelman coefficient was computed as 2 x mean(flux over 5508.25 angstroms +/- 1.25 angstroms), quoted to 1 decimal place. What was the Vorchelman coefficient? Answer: 13.4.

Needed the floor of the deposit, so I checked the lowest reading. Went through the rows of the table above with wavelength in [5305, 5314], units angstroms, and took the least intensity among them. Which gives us 6.251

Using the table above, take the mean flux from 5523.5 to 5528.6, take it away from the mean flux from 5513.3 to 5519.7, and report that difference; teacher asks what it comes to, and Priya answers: 0.59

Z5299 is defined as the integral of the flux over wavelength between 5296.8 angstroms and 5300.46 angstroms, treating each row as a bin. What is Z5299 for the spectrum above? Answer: 22.5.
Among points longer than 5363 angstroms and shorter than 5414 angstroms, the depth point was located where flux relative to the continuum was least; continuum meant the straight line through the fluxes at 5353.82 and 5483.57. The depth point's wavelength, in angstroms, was 5405.85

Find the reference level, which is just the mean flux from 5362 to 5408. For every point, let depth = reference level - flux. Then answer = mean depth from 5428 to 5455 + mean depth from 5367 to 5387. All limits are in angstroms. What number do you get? -0.29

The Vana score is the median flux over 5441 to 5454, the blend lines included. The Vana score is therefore 6.48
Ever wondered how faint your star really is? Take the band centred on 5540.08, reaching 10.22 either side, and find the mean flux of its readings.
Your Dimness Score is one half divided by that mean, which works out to 0.0760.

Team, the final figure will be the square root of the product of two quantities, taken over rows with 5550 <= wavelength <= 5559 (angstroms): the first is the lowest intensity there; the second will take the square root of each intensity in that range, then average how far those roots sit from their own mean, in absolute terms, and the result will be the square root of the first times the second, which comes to 0.55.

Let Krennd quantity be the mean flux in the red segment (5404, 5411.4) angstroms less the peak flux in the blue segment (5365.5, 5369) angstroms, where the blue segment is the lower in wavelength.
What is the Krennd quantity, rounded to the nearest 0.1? -1.2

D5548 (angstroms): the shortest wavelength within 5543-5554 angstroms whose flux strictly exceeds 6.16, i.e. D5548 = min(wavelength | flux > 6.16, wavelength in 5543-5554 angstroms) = 5543.24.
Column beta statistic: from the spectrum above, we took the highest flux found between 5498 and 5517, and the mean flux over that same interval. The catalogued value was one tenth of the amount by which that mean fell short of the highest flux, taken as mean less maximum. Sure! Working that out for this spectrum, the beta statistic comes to -0.077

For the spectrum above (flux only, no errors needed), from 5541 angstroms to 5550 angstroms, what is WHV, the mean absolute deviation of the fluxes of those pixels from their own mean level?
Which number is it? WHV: 0.11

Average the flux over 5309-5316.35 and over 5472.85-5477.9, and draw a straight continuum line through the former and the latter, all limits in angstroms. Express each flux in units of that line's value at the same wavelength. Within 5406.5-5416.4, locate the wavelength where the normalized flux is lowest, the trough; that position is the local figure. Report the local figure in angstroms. 5409.58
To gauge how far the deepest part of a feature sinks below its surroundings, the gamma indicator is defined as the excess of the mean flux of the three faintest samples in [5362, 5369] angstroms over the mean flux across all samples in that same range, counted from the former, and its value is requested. -0.21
